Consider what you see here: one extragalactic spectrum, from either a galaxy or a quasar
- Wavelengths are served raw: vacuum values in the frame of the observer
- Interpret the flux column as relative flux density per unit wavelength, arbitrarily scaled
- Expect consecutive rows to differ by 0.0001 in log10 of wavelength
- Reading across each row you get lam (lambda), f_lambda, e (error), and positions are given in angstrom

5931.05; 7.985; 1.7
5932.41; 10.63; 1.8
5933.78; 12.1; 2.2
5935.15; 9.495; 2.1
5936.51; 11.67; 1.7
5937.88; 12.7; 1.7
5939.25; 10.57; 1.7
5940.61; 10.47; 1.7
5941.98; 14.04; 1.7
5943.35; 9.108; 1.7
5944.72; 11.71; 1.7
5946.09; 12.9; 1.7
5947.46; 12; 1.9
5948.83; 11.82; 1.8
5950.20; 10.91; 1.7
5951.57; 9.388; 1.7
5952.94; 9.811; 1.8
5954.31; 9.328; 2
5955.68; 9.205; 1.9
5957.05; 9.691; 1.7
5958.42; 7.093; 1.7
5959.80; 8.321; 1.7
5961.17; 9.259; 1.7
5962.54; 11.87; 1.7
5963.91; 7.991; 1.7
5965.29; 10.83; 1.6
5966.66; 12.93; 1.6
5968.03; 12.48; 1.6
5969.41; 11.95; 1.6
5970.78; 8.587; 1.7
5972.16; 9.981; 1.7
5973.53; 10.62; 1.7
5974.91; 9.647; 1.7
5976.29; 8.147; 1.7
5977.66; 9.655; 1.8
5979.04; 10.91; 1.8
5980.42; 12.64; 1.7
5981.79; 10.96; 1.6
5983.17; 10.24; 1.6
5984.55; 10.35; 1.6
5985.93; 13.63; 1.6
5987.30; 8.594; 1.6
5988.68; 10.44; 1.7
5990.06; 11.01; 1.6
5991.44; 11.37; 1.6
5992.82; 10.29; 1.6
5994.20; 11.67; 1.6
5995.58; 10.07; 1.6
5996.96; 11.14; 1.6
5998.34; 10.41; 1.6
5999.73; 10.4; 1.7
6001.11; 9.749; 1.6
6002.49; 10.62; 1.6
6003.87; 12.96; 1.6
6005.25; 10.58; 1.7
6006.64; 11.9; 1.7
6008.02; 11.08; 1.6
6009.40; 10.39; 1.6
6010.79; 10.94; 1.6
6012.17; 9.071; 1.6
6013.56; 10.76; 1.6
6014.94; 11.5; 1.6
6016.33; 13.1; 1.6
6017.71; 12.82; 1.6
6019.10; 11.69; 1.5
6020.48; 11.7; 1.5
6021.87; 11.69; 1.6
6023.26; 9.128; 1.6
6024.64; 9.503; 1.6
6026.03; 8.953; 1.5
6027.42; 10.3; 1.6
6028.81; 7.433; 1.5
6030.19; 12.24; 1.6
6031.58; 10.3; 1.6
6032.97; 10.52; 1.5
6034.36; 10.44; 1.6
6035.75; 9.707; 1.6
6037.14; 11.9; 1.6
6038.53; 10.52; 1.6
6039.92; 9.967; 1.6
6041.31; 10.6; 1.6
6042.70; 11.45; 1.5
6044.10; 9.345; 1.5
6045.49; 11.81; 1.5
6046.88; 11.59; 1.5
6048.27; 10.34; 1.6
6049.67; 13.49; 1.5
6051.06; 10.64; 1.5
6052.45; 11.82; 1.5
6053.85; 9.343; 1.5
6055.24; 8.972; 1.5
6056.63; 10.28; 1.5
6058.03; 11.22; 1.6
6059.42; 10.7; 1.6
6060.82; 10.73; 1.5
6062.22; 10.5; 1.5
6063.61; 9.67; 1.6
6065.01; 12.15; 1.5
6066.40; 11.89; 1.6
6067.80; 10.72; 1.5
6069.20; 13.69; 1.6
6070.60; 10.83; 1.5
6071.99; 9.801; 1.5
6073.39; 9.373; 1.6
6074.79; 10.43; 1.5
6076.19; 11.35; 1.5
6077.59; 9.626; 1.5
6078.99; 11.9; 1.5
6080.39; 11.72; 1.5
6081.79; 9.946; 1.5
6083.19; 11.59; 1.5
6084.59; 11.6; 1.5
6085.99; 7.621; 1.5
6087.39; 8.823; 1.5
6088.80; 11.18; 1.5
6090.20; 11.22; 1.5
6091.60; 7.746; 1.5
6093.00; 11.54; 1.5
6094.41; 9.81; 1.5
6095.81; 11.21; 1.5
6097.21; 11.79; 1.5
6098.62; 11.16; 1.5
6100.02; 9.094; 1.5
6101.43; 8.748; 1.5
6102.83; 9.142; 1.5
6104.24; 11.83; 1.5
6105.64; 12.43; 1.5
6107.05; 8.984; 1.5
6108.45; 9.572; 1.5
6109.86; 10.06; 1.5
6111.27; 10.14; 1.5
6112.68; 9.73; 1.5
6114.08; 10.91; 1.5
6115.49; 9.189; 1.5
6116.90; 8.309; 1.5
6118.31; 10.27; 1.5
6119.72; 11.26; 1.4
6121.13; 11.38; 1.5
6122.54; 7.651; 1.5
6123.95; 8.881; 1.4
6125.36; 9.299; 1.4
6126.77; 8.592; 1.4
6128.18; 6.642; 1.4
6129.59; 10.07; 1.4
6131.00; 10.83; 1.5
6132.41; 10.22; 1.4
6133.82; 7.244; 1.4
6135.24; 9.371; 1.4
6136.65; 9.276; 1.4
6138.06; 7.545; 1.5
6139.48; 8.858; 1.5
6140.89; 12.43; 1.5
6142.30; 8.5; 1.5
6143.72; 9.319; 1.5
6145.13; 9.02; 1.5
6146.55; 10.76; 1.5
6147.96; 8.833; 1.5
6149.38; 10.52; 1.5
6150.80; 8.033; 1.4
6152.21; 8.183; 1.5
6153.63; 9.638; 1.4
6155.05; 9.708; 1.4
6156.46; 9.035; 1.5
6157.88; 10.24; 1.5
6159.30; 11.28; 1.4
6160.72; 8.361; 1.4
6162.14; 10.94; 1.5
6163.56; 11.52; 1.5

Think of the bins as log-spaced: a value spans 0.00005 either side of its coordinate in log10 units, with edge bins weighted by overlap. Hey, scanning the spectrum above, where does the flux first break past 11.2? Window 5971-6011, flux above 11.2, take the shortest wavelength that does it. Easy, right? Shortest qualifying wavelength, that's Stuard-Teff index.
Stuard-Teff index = 5980.42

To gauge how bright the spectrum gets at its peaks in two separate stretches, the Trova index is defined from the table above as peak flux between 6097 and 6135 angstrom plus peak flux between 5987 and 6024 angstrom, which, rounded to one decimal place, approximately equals 25.5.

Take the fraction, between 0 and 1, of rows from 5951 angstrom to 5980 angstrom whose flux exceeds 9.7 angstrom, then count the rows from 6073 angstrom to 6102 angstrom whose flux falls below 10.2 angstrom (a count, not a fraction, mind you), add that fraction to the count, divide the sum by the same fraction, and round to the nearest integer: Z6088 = 22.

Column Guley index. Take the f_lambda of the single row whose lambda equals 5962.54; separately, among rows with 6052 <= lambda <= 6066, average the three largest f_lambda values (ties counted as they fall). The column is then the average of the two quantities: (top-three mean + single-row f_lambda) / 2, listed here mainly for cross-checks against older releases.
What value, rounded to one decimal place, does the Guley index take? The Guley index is 11.8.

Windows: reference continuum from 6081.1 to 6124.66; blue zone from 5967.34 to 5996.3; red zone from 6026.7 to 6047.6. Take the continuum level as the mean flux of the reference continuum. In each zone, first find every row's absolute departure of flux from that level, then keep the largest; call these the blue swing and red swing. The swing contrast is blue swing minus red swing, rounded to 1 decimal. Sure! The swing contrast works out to 0.9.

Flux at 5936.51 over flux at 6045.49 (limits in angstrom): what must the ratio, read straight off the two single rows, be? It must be 1.0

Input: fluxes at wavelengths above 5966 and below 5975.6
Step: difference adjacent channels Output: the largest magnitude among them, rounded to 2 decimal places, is 3.36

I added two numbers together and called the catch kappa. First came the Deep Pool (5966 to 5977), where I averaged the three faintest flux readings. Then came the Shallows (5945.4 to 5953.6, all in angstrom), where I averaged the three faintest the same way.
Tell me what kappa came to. 18.8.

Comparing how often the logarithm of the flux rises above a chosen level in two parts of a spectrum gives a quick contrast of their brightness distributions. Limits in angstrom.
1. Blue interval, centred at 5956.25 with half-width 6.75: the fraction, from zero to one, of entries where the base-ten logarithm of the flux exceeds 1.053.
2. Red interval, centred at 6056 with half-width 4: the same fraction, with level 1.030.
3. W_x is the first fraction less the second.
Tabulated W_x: -0.23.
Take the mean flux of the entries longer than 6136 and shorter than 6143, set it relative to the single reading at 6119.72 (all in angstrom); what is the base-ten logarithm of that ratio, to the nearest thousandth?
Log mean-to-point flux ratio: -0.082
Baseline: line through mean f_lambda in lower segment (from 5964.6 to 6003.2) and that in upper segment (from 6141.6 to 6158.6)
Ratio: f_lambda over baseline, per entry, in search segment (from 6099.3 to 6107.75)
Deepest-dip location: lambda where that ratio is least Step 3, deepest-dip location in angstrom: 6101.43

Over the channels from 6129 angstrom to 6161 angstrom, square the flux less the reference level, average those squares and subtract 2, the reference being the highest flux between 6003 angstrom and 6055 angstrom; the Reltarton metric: 16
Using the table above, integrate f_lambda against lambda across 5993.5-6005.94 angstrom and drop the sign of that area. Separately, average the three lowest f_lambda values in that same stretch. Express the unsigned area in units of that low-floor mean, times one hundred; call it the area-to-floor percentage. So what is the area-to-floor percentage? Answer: 1339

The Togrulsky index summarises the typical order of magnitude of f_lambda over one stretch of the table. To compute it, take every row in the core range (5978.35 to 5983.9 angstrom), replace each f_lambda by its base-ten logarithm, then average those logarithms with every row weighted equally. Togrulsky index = 1.05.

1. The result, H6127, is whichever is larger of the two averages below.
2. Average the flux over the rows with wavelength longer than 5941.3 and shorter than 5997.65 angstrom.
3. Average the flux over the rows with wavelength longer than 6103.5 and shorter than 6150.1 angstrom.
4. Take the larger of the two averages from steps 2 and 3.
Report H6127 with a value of 10.6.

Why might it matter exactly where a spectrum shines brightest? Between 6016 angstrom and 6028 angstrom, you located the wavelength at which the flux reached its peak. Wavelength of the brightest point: 6016.33 angstrom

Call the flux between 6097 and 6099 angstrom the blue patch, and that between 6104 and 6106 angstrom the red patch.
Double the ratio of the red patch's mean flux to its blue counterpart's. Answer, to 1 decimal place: 2.1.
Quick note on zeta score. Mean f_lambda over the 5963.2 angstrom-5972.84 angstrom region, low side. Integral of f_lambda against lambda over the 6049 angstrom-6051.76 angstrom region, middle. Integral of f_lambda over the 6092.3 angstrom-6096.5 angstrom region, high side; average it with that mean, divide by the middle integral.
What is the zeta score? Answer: 0.8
